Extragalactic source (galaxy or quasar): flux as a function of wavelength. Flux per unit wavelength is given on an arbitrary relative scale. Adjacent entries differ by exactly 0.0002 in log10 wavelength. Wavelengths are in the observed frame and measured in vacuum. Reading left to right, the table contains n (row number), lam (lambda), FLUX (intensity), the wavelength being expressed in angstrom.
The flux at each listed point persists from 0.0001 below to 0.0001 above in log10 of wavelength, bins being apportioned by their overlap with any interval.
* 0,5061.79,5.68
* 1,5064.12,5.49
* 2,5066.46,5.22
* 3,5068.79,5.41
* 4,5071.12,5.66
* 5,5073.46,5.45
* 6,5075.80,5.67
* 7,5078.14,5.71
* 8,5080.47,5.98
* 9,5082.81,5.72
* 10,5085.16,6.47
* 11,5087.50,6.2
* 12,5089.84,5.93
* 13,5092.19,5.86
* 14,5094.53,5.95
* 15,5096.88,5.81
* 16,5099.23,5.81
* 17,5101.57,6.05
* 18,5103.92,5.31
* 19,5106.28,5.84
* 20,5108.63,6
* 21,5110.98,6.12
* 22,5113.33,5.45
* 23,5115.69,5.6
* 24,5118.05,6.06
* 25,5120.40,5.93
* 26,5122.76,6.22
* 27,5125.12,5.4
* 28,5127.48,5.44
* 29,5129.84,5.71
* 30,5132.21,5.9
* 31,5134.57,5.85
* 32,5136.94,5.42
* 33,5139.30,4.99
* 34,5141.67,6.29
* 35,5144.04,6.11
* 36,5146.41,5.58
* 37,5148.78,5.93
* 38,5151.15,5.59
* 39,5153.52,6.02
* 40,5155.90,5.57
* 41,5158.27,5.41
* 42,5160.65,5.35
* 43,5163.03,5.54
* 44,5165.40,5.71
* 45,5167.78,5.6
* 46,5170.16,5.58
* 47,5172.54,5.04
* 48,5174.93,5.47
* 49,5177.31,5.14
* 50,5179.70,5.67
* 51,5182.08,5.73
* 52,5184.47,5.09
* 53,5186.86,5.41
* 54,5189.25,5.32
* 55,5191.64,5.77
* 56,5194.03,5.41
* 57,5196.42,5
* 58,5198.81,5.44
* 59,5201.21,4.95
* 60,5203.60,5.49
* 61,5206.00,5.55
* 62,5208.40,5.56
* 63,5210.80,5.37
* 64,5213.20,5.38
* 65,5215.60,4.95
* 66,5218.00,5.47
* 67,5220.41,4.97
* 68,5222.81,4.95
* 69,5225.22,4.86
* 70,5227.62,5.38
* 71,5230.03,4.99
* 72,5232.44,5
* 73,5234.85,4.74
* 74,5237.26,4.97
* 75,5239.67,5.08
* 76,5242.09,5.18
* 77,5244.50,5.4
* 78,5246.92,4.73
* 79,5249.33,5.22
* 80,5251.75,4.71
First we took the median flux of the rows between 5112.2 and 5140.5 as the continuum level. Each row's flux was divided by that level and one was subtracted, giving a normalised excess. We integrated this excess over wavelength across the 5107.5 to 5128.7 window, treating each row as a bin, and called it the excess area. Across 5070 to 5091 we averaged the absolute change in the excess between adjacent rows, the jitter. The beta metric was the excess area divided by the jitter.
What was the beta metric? 11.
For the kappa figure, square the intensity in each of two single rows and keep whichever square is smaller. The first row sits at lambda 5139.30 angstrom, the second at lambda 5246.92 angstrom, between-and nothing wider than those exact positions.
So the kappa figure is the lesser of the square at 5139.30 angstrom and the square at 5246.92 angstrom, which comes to 22.4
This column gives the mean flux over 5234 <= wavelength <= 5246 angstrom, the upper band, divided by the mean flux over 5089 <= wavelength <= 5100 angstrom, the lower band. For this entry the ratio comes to 0.86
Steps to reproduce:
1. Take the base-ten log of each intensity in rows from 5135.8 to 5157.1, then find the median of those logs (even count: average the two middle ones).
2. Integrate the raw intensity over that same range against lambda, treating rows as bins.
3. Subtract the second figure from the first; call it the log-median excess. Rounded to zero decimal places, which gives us -121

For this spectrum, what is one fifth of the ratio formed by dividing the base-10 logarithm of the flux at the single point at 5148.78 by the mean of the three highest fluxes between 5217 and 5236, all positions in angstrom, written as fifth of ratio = 0.0293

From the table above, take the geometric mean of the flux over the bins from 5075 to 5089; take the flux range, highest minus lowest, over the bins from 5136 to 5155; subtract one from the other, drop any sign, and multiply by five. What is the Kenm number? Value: 23.3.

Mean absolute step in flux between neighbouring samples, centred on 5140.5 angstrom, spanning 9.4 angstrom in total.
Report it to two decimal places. 0.64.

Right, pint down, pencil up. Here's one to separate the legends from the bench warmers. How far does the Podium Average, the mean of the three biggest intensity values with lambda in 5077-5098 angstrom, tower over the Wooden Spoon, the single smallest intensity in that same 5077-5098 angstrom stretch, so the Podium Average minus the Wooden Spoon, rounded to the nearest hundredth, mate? 0.51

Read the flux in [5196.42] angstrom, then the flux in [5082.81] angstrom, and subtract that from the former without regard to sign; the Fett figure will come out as 0.7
